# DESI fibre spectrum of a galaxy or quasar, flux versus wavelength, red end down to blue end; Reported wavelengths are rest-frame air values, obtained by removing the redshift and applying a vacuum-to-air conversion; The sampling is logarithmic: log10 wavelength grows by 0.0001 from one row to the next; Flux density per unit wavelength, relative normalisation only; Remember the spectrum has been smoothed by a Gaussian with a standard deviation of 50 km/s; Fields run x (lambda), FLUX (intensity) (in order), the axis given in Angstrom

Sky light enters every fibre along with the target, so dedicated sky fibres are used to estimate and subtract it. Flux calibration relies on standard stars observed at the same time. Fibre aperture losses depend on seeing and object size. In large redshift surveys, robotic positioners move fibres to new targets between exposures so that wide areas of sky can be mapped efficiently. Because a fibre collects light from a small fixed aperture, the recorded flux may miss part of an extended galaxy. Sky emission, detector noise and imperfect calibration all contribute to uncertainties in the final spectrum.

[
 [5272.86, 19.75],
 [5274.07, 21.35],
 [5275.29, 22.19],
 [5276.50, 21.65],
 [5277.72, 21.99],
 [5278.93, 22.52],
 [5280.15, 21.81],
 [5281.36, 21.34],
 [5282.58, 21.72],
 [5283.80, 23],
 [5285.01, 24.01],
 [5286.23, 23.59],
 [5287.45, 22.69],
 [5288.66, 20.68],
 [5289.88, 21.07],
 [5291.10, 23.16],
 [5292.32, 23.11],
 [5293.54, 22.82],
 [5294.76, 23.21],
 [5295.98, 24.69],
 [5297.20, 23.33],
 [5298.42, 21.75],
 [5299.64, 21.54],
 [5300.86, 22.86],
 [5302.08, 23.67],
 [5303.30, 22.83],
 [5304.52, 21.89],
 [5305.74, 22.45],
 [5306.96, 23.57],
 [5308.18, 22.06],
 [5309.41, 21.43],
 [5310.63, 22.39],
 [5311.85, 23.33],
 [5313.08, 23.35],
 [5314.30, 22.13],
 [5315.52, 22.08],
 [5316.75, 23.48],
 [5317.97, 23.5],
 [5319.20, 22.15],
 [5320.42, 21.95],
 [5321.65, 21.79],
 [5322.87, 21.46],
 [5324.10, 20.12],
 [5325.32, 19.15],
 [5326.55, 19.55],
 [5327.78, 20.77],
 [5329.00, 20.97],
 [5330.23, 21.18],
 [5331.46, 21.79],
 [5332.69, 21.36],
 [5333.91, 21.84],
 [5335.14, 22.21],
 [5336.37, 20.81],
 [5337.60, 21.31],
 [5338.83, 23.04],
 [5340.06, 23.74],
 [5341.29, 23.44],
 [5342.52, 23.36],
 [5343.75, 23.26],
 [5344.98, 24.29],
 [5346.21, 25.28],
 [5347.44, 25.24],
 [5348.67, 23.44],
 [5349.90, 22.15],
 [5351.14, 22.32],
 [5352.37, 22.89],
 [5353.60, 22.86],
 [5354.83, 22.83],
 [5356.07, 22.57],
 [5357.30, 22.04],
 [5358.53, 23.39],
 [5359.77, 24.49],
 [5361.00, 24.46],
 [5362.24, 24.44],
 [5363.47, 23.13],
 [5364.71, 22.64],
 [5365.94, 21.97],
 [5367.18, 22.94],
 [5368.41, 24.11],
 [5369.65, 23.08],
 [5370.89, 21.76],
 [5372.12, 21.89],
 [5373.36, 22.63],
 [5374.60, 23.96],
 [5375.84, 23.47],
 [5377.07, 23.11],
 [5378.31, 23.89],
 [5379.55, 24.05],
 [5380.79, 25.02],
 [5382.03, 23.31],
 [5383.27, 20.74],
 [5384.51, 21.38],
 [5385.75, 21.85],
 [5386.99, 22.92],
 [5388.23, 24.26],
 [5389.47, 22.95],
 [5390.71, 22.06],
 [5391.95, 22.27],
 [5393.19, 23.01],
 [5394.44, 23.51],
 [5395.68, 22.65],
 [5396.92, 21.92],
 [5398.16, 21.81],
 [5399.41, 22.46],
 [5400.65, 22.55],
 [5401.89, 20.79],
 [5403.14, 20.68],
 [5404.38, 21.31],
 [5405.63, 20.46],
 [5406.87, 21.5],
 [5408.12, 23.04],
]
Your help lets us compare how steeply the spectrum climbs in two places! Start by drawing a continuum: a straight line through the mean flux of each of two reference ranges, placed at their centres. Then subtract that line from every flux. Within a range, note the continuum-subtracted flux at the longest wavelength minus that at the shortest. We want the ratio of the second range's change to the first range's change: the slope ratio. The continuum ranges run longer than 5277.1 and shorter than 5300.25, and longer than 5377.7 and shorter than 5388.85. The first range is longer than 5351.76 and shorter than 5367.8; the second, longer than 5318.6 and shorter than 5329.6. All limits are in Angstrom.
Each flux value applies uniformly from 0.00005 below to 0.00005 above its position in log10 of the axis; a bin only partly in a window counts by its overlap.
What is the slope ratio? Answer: 40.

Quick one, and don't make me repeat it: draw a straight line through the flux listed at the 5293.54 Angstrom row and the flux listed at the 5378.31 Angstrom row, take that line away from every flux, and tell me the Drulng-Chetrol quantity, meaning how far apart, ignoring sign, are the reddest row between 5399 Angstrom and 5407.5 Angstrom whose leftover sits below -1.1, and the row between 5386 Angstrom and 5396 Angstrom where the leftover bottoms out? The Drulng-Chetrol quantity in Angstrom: 16.2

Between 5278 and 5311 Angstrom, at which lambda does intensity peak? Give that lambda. 5295.98 Angstrom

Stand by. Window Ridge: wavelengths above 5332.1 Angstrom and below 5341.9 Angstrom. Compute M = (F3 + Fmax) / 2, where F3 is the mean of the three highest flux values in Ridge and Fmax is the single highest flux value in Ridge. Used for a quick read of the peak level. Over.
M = 23.6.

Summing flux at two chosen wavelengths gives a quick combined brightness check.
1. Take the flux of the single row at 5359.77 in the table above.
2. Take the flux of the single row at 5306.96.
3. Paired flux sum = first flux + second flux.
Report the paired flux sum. 48.1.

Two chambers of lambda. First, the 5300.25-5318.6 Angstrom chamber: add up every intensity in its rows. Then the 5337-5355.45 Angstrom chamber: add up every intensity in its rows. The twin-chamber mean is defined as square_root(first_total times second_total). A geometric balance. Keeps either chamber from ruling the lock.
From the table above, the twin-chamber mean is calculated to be 345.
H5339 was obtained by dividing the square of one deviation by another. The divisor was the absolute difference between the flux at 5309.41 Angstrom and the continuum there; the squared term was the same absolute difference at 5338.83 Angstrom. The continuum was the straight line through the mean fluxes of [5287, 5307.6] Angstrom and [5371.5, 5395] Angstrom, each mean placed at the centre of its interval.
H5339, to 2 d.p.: 0.04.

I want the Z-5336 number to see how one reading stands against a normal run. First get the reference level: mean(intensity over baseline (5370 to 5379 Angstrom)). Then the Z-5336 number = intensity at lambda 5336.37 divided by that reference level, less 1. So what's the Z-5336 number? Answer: -0.09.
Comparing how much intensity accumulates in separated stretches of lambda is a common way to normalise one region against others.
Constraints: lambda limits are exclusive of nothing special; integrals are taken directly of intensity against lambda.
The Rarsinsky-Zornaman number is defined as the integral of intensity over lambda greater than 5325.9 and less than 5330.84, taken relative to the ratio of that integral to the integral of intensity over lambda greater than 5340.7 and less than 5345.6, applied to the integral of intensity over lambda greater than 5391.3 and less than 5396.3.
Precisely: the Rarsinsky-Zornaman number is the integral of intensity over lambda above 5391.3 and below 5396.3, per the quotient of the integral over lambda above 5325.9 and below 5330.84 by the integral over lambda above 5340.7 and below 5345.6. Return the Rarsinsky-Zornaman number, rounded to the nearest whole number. 130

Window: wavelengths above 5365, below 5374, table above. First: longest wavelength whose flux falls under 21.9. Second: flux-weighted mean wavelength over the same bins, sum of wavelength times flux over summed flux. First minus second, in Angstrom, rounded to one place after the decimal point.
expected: 2.5 Angstrom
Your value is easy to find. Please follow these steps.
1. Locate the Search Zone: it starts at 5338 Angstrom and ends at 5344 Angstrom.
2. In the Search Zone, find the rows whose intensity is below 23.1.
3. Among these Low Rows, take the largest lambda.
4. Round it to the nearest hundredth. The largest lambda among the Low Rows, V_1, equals 5338.83 Angstrom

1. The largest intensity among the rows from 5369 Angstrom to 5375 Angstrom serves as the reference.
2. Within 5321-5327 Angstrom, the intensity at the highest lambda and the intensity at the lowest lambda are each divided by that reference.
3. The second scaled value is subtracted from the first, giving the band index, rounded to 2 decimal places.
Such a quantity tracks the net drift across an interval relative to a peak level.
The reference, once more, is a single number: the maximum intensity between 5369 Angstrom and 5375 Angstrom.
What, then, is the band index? -0.09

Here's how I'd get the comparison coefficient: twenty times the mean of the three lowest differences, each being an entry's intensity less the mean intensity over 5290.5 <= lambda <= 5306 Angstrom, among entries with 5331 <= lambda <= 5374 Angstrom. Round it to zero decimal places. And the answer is -34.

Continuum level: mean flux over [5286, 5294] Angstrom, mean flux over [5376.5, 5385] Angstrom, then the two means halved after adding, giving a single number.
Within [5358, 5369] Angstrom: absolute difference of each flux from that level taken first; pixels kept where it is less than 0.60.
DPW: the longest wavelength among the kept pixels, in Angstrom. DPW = 5367.18 Angstrom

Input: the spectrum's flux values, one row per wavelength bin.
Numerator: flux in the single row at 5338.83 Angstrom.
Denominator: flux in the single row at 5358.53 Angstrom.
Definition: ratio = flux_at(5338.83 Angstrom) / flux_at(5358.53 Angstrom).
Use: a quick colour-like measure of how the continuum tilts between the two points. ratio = 0.99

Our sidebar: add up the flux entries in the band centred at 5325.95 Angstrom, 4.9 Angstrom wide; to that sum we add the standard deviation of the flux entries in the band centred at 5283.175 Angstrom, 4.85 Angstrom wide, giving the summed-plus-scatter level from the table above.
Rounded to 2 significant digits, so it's 81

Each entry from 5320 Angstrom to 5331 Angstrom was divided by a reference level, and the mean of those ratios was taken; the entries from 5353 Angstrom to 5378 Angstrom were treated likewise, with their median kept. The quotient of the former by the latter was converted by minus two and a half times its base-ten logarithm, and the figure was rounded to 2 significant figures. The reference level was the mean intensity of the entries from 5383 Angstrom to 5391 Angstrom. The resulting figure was 0.11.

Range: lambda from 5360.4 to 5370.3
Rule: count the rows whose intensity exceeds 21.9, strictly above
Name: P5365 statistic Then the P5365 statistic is 8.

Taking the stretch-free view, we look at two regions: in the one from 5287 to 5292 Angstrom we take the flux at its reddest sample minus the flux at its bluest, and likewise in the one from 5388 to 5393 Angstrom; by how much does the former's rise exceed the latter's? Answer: 2.5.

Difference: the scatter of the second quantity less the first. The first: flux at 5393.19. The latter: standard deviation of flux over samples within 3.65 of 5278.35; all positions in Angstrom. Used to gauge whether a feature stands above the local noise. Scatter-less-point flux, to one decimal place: -22.6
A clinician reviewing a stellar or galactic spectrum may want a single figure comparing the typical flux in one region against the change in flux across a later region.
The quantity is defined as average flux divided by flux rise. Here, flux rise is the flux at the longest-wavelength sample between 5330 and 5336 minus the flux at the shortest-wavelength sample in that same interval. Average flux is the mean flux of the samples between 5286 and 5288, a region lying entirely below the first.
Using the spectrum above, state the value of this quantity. 22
